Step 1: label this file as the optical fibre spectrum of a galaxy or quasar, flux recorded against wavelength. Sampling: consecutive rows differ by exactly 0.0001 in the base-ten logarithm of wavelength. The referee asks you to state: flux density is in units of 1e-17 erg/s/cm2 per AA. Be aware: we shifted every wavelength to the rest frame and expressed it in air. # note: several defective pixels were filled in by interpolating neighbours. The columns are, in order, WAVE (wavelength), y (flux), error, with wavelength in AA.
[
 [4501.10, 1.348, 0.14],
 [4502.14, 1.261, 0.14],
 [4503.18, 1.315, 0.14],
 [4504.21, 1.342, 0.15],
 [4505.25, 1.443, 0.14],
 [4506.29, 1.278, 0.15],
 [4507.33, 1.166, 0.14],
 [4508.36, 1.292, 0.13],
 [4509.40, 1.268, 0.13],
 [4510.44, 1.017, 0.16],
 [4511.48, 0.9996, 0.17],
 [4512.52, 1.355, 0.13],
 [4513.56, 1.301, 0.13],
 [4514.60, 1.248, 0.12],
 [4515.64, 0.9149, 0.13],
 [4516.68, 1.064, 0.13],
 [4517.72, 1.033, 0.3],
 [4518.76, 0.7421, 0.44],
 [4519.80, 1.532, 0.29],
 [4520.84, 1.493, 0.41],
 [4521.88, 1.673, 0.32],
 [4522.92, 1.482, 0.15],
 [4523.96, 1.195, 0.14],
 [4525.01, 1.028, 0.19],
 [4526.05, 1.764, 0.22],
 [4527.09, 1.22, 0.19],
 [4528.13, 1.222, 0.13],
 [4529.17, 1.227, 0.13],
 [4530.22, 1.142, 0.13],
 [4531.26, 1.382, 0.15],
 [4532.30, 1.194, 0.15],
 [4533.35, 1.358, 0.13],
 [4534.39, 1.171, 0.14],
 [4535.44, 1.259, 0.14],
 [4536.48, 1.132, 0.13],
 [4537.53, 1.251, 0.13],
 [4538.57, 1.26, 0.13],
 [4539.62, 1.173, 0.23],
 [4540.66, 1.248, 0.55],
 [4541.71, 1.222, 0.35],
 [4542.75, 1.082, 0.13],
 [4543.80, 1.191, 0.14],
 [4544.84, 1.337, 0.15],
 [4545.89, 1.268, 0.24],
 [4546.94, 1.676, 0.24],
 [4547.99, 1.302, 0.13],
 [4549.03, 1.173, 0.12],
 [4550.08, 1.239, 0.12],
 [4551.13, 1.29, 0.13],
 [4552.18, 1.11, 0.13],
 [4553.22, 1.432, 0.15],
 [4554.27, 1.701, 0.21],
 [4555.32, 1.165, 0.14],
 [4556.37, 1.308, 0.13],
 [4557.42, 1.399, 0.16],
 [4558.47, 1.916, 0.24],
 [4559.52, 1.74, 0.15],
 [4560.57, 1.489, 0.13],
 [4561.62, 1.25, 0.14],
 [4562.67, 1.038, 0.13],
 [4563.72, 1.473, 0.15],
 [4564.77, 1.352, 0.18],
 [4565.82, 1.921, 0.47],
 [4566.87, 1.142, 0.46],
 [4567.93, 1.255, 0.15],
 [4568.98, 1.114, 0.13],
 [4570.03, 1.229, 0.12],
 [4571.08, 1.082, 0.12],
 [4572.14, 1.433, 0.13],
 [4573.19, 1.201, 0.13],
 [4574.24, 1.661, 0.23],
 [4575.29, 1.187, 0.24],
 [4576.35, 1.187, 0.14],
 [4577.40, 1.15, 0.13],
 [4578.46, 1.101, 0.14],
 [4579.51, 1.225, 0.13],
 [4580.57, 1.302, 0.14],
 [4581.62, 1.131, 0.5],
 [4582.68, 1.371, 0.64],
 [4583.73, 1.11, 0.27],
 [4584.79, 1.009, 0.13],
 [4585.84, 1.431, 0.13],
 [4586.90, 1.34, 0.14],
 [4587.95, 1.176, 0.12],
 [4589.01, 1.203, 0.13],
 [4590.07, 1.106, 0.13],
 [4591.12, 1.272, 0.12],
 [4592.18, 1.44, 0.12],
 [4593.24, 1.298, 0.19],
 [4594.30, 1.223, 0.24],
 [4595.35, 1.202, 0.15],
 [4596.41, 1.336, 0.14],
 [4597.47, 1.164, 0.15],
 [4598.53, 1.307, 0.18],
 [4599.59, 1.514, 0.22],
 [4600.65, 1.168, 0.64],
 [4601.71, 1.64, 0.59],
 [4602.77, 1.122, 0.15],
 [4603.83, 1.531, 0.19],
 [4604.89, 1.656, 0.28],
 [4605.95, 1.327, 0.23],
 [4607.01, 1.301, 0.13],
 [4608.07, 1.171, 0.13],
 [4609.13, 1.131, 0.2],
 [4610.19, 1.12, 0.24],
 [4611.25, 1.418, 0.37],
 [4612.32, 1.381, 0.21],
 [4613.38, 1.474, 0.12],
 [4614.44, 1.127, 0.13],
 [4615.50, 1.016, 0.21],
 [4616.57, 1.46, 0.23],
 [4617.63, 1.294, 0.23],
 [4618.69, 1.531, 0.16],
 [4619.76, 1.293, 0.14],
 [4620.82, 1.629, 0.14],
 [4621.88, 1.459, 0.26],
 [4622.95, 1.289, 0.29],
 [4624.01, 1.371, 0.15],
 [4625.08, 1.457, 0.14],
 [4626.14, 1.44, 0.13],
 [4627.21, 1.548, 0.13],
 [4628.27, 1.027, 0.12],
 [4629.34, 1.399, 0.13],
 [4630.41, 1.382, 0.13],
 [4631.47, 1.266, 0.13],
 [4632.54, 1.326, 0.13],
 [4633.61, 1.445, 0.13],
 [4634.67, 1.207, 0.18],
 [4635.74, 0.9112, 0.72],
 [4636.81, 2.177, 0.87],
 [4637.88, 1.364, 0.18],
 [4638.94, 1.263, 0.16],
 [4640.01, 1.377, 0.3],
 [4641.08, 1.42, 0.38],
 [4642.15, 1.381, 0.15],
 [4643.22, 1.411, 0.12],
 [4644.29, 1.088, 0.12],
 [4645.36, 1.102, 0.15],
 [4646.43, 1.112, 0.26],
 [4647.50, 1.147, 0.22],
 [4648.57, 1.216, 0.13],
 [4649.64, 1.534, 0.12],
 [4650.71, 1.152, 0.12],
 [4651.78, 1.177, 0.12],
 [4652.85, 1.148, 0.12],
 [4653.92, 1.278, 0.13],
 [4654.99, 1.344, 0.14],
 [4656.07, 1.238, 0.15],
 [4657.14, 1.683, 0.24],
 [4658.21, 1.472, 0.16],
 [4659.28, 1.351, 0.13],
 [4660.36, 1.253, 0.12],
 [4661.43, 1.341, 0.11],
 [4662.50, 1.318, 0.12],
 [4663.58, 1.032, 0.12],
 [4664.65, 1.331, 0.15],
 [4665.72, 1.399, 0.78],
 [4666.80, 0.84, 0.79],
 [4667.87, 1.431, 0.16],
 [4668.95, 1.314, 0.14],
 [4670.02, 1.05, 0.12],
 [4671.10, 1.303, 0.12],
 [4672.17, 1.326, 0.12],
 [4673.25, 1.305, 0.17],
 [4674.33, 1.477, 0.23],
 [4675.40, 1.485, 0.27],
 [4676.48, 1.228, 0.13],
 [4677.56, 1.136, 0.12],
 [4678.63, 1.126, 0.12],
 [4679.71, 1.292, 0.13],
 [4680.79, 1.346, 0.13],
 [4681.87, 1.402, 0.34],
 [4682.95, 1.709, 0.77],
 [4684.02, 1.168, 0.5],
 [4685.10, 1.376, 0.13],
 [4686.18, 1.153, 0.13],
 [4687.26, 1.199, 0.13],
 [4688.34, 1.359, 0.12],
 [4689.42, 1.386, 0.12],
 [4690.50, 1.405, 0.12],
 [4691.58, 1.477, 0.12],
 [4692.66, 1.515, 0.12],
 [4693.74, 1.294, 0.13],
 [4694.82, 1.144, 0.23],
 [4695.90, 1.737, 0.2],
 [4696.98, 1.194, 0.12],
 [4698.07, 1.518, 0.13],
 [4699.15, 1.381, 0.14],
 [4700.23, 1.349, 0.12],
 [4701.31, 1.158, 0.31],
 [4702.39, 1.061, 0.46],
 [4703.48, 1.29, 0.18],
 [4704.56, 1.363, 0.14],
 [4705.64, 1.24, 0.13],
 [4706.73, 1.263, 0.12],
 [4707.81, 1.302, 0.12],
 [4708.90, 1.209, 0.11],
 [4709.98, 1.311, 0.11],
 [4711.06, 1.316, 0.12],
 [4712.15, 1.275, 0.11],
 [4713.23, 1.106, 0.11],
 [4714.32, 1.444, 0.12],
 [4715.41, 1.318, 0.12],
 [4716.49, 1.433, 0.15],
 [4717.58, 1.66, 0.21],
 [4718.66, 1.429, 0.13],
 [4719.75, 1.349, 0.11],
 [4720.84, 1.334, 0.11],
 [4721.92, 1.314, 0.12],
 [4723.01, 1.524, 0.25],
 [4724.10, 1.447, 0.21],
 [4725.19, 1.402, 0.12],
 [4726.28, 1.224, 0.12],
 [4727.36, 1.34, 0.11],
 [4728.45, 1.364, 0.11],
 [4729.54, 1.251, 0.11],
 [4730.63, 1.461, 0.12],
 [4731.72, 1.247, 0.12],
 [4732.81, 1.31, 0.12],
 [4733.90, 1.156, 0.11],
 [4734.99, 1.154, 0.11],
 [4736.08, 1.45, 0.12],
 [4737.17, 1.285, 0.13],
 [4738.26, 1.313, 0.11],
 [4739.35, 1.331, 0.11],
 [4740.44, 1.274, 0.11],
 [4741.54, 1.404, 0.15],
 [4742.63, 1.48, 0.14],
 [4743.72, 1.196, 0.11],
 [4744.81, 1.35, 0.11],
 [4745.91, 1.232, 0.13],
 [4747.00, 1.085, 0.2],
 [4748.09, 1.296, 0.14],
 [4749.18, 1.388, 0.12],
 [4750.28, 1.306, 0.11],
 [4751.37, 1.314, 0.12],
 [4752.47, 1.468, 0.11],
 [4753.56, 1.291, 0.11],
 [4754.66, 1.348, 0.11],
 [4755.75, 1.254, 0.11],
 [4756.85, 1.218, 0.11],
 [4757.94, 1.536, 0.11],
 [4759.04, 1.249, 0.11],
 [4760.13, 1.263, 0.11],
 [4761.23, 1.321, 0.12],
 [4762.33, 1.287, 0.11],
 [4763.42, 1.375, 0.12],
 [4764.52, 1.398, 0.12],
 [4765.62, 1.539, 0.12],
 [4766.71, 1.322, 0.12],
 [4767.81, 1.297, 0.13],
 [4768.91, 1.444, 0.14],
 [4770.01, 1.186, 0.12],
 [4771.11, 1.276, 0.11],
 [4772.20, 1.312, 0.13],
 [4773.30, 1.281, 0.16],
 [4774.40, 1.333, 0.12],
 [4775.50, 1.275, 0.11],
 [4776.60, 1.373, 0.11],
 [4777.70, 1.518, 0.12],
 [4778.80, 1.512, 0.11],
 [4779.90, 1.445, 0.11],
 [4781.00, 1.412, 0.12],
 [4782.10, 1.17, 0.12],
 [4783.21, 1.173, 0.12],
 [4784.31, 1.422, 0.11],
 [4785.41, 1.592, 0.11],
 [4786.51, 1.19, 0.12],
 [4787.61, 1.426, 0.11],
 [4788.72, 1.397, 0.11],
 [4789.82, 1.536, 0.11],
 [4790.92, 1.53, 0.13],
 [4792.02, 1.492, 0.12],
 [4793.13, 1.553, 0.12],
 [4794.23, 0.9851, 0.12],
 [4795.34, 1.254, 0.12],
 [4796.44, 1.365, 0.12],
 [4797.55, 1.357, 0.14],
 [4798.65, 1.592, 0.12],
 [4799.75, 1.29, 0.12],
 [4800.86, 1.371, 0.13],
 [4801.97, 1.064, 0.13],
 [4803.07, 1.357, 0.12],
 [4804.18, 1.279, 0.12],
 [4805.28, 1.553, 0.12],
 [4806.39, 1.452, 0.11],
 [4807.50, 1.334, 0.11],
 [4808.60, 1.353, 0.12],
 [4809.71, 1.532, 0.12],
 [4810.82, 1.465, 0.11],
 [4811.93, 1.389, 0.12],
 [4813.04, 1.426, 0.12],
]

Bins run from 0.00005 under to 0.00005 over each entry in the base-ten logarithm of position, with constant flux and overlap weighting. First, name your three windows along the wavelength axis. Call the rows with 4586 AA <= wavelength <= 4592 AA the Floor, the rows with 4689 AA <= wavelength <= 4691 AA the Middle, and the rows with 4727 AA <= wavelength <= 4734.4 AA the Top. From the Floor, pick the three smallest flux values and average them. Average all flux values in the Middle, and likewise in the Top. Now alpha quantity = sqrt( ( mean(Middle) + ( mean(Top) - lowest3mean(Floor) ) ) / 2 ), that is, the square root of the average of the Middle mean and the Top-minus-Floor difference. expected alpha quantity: 0.877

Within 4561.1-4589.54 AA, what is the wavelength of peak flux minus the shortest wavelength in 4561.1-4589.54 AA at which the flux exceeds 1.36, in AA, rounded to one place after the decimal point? 2.1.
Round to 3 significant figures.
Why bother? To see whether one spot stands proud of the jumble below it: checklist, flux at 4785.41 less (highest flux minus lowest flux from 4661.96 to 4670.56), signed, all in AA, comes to 1.00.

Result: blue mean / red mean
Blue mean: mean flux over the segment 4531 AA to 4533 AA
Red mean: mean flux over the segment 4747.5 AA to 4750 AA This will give 0.96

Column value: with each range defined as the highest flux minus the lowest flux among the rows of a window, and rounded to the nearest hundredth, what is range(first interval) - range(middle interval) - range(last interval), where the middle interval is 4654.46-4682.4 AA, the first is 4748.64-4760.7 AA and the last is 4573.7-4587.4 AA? -1.18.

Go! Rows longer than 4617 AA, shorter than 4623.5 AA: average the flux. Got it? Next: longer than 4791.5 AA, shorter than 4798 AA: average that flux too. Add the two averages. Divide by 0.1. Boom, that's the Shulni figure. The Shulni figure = 27.5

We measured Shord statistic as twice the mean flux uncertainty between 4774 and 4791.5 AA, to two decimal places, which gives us 0.23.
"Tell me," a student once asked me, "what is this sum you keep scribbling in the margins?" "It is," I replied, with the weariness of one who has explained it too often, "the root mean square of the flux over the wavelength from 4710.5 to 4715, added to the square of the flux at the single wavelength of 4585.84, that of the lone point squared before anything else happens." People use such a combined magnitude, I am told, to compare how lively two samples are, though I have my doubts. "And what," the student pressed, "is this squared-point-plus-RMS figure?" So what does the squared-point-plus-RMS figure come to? 3.34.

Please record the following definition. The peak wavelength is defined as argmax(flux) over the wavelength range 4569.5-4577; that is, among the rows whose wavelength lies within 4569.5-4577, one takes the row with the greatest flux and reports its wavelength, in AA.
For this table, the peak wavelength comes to 4574.24 AA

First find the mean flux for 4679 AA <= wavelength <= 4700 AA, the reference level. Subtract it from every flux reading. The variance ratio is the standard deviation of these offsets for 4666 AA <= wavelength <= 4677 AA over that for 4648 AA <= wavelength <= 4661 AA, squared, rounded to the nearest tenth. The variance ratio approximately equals 1.4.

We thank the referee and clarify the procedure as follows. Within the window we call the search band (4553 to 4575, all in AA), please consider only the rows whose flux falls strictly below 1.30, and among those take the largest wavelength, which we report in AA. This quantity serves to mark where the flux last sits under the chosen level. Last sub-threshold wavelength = 4573.19 AA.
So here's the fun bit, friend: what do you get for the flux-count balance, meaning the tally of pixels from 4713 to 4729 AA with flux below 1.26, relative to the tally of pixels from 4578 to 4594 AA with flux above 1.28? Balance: 0.33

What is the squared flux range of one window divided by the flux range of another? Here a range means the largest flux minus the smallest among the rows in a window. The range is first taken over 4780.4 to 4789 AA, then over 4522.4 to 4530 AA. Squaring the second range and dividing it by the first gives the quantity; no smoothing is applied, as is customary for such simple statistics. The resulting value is 1.28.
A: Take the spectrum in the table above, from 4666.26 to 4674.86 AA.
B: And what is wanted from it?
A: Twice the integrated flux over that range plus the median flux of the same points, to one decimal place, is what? 22.9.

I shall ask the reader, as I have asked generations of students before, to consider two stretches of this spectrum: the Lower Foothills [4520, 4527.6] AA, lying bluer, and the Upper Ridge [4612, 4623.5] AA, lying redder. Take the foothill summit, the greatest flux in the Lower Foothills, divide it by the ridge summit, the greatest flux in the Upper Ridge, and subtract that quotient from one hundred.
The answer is 98.9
